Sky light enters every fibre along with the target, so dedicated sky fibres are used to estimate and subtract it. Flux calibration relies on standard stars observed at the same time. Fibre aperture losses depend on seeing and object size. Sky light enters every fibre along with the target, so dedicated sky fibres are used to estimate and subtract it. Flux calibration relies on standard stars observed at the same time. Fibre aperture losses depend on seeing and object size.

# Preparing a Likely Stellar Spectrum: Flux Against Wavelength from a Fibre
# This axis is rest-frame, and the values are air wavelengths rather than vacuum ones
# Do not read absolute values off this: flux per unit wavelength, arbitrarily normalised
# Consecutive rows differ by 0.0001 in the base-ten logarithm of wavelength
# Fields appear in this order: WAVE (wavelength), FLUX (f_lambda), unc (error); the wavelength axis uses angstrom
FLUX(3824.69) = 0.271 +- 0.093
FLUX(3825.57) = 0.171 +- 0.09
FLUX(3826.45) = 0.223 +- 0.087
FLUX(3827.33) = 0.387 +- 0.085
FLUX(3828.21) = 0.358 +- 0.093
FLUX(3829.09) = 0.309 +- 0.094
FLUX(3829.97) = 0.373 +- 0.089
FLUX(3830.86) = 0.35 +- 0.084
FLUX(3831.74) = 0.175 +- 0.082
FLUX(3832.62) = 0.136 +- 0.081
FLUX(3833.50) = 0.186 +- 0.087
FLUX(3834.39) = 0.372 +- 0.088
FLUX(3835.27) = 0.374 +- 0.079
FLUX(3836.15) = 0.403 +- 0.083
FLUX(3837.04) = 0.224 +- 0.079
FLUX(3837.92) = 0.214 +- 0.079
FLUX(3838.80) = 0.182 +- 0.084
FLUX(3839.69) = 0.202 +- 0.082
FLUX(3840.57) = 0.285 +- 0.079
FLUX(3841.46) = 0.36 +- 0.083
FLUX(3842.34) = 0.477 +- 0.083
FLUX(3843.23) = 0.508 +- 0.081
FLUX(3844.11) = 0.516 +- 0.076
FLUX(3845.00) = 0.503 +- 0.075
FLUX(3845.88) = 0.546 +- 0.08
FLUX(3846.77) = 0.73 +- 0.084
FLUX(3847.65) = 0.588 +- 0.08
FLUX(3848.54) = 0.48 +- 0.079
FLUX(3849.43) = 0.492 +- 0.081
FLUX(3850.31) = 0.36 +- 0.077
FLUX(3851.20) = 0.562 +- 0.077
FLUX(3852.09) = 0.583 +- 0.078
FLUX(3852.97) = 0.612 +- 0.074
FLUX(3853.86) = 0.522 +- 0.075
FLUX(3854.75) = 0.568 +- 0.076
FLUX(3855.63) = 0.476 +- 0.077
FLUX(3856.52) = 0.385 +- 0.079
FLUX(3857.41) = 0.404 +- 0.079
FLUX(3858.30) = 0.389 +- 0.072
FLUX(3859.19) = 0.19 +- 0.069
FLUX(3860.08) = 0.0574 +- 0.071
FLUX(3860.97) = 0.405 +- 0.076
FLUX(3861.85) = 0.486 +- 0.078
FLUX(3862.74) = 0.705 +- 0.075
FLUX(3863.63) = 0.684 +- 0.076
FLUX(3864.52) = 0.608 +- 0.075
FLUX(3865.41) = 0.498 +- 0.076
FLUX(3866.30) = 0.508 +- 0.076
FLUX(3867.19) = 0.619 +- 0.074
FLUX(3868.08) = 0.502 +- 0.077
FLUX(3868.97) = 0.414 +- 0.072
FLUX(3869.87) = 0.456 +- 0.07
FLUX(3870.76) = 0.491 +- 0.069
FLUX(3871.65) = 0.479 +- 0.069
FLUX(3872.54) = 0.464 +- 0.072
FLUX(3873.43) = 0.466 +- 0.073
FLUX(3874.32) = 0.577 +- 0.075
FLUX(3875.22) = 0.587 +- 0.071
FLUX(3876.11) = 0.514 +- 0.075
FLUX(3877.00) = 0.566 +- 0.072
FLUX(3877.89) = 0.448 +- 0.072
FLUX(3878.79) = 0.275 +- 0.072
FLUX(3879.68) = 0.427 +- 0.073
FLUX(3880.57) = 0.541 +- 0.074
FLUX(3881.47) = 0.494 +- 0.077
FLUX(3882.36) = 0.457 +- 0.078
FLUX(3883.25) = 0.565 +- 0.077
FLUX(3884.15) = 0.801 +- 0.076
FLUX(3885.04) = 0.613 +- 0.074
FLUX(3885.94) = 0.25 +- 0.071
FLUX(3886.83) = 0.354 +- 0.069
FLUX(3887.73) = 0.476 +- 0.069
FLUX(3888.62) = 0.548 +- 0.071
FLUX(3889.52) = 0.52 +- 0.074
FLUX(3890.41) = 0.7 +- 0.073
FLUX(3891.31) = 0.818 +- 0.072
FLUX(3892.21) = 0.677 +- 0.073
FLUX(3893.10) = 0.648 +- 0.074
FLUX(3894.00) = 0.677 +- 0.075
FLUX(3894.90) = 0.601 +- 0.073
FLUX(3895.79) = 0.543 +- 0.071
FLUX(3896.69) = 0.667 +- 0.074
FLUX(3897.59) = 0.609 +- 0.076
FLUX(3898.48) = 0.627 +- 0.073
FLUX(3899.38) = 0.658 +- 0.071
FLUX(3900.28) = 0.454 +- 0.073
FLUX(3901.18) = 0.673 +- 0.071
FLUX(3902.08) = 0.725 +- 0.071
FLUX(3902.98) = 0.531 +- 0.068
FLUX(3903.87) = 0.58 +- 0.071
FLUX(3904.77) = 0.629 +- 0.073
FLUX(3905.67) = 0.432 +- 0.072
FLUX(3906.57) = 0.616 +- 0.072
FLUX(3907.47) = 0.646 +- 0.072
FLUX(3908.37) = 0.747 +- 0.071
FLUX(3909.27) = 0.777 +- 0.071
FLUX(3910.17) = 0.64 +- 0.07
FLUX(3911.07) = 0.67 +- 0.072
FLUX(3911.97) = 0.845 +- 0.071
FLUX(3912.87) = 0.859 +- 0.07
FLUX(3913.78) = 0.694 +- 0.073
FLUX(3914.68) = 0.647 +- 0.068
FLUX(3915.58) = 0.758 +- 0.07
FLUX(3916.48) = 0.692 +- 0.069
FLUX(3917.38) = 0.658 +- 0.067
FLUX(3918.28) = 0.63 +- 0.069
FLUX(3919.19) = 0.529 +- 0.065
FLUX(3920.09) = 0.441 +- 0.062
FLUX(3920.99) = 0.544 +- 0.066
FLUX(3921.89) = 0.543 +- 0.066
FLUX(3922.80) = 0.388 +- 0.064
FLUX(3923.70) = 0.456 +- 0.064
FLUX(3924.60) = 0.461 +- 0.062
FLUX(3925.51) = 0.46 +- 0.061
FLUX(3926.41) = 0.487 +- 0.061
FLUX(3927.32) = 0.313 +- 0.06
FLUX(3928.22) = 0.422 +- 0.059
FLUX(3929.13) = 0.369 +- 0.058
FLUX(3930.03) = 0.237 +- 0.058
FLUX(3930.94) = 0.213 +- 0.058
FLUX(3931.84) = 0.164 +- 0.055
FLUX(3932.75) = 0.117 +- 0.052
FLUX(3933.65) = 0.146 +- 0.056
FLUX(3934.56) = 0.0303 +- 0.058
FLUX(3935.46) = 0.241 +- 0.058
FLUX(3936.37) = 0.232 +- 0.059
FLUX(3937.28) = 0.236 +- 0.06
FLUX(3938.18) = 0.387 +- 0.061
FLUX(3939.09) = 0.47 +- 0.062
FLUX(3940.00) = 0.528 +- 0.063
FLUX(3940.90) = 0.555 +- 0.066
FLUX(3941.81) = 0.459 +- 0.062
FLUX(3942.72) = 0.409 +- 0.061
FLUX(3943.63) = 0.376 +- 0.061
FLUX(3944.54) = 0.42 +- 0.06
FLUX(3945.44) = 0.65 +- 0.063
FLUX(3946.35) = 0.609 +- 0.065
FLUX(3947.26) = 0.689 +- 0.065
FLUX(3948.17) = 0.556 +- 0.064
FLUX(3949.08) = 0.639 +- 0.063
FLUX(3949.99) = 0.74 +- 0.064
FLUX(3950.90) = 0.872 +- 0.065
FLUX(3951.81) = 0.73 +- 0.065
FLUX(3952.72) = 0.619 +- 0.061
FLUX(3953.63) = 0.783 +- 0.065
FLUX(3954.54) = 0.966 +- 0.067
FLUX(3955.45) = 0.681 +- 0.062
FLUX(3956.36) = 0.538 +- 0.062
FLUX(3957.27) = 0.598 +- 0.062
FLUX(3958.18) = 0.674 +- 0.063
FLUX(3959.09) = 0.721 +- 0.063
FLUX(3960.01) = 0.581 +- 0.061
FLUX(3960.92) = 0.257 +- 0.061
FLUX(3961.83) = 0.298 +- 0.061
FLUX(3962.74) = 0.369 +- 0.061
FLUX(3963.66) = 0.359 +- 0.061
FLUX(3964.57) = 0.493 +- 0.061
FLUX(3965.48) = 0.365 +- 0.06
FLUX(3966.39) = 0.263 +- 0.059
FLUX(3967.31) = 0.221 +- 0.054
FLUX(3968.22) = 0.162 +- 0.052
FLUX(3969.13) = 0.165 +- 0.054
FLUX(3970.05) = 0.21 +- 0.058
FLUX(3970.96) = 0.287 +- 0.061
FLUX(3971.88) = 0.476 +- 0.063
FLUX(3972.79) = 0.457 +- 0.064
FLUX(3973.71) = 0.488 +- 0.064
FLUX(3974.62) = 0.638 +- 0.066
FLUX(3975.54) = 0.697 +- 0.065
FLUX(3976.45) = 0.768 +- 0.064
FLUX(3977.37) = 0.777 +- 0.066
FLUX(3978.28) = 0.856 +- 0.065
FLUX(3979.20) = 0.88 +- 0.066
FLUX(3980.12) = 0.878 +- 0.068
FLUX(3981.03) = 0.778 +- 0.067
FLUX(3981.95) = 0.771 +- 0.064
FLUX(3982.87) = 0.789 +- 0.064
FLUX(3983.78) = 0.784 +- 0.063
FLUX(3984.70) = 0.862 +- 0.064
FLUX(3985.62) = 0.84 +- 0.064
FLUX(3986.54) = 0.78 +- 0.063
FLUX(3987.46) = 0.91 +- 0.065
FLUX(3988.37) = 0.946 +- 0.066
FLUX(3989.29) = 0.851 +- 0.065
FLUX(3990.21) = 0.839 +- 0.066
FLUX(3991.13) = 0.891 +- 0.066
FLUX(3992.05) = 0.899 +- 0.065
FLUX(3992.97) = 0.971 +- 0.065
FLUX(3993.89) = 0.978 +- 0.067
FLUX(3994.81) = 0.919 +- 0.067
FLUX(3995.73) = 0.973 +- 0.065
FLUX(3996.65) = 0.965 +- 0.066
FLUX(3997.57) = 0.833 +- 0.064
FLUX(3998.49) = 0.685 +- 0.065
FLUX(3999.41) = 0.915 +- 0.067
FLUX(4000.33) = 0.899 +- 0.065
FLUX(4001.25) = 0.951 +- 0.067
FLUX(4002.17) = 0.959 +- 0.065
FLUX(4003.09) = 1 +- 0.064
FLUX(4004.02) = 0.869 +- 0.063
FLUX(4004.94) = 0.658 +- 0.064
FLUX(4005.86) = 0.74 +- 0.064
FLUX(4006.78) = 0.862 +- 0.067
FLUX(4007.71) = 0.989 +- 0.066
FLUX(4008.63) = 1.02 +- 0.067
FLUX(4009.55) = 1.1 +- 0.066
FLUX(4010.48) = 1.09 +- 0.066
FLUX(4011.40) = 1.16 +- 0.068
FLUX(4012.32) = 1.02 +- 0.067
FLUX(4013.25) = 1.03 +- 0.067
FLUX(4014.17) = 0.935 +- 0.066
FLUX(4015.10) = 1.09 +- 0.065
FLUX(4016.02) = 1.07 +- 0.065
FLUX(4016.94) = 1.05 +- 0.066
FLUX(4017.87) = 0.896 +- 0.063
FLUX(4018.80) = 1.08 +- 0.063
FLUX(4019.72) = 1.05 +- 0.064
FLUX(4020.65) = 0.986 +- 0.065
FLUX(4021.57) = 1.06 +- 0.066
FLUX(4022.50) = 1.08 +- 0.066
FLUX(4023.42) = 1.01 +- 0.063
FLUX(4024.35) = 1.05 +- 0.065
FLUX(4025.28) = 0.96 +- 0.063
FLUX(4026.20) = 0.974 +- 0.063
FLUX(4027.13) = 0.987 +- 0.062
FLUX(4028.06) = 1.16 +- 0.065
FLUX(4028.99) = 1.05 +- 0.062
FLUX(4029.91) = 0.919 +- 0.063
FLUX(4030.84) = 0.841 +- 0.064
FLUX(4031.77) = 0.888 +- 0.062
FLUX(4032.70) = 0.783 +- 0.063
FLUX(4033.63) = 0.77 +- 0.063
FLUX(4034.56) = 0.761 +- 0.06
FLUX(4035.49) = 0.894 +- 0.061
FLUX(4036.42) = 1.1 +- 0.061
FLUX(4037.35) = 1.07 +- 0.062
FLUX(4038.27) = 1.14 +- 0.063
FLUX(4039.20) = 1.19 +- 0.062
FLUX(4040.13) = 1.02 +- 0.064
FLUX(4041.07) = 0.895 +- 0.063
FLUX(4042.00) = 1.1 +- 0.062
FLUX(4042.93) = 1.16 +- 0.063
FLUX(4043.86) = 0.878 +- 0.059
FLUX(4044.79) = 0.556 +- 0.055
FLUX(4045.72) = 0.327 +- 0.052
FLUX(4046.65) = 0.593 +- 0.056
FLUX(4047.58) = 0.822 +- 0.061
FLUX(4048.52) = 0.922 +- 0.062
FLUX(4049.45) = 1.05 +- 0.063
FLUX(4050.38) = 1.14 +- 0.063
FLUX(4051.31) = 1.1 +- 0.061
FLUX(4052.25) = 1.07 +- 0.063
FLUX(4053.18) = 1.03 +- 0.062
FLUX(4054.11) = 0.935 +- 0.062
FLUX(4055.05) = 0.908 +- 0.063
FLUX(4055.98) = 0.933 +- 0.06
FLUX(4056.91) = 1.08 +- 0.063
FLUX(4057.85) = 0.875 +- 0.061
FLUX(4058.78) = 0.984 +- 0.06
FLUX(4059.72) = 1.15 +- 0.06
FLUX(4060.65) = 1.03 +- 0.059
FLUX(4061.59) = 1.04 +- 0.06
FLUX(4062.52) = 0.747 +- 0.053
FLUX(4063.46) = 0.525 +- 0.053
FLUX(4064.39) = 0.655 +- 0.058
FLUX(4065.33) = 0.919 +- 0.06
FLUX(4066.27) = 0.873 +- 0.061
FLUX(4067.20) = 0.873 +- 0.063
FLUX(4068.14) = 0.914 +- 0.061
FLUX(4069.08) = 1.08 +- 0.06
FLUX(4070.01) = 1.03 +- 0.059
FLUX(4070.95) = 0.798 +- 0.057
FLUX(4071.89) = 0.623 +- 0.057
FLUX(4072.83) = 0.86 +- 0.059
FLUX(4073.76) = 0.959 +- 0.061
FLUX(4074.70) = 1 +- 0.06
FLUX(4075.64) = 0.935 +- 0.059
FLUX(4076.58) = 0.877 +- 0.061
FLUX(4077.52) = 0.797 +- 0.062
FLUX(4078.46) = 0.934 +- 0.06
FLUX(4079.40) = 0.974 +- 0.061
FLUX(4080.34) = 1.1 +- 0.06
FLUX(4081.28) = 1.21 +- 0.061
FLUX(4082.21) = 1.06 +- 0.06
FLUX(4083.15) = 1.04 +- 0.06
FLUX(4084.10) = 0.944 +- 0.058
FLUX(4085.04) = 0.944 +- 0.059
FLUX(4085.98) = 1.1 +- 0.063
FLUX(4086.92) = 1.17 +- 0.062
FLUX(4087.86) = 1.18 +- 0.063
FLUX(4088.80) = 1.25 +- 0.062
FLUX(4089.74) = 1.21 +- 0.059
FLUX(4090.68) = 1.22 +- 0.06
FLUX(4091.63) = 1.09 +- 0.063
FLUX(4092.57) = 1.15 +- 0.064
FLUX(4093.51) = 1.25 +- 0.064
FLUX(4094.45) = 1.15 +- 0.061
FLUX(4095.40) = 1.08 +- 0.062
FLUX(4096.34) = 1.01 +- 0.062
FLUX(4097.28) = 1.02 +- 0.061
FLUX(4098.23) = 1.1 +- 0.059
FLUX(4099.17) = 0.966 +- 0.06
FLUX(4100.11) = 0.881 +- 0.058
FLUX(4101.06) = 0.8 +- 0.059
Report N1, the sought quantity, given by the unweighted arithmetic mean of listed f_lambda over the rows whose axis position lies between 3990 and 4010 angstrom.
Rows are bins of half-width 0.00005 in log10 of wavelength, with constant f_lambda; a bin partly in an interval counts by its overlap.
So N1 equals 0.9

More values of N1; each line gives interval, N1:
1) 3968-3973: 0.3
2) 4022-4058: 0.9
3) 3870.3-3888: 0.5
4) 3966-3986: 0.6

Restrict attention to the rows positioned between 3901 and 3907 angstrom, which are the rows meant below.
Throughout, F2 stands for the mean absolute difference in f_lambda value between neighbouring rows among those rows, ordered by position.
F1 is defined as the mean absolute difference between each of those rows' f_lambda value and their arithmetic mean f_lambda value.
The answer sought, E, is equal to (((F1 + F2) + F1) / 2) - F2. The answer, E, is 0.011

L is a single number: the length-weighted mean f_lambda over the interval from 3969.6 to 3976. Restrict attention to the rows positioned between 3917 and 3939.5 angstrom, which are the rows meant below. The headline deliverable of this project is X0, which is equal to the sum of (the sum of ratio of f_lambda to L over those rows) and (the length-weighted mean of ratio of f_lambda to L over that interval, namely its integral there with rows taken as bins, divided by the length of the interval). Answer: 20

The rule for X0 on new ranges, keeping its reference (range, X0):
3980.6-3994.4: 30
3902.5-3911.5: 15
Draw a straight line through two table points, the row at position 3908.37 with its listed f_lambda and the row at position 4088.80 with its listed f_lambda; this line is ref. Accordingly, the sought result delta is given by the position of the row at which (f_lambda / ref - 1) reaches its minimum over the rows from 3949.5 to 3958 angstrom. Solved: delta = 3956.36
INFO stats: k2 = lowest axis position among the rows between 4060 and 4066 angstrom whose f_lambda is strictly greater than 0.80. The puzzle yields 4060.65 angstrom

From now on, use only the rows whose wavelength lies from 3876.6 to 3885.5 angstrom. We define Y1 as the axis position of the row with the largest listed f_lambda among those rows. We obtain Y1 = 3884.15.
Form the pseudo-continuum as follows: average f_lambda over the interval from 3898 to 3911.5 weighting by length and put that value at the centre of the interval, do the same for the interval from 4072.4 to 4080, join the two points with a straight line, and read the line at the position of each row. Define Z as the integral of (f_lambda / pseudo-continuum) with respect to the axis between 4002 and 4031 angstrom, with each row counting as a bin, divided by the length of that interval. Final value 1.2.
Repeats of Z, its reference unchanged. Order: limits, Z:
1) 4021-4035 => 1.1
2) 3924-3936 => 0.4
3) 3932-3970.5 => 0.7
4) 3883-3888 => 0.9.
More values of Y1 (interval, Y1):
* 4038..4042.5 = 4039.20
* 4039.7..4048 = 4042.93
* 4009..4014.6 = 4011.40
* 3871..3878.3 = 3875.22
